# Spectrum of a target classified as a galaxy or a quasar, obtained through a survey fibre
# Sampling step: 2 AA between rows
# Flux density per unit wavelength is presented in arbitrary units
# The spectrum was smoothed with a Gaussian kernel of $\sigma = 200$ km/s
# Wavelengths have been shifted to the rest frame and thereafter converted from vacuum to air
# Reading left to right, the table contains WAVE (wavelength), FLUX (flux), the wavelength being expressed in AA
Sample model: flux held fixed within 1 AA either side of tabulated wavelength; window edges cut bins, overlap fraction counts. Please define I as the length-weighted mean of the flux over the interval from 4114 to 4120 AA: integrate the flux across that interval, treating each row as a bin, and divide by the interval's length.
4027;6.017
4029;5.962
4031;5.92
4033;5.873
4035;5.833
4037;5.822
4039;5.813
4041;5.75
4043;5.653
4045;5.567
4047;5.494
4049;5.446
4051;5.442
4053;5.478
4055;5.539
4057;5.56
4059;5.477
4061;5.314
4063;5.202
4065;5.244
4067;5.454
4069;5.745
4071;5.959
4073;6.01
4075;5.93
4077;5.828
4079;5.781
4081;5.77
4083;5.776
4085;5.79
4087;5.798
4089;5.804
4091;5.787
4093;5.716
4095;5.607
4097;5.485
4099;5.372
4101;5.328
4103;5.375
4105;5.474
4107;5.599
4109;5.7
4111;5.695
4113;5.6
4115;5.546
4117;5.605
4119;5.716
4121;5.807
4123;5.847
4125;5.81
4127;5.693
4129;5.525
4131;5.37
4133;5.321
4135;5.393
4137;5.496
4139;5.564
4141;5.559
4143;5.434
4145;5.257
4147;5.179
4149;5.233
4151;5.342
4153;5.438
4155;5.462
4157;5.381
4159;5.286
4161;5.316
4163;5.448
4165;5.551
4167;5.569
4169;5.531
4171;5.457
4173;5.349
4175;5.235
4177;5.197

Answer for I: 5.6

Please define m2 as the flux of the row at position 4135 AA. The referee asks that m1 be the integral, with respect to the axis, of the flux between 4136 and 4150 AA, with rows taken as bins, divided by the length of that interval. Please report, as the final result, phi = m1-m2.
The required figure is 0.00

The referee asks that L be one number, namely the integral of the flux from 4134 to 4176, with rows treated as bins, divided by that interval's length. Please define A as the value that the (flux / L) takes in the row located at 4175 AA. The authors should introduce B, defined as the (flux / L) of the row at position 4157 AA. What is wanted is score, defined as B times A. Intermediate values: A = 0.97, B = 1.00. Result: 0.96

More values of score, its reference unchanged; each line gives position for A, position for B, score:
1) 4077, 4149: 1.04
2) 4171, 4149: 0.98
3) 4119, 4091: 1.13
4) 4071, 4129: 1.13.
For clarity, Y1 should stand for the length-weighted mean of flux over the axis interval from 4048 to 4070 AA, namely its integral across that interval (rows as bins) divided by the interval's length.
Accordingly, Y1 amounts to 5.45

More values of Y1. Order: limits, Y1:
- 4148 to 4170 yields 5.41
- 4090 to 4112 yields 5.56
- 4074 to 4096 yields 5.78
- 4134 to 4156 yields 5.40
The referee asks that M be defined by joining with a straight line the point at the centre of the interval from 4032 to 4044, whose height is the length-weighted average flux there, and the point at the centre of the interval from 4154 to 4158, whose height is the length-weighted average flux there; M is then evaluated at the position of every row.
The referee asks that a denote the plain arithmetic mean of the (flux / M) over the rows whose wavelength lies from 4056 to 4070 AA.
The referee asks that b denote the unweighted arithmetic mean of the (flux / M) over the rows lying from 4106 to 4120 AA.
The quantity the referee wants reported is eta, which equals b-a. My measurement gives 0.06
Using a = 0.95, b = 1.01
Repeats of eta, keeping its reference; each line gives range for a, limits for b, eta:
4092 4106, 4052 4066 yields -0.03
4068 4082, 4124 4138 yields -0.03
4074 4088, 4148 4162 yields -0.04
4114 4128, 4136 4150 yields -0.05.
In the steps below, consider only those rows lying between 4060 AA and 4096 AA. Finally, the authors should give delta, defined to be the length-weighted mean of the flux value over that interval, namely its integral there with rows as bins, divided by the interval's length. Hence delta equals 5.70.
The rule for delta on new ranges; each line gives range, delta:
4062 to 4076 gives 5.65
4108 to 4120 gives 5.64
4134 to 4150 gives 5.39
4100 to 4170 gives 5.50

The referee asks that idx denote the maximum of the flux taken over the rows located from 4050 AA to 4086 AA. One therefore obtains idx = 6.01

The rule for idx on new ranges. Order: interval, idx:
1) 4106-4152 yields 5.847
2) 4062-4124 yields 6.01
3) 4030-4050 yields 5.92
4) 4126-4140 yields 5.693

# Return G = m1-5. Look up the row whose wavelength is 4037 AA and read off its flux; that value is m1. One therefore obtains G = 0.82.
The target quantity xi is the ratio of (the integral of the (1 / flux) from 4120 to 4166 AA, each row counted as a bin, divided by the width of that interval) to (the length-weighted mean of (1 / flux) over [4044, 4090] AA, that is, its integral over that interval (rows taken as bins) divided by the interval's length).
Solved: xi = 1.03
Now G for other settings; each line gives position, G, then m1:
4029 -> 0.96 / 5.962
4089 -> 0.80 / 5.804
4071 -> 0.96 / 5.959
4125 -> 0.81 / 5.81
